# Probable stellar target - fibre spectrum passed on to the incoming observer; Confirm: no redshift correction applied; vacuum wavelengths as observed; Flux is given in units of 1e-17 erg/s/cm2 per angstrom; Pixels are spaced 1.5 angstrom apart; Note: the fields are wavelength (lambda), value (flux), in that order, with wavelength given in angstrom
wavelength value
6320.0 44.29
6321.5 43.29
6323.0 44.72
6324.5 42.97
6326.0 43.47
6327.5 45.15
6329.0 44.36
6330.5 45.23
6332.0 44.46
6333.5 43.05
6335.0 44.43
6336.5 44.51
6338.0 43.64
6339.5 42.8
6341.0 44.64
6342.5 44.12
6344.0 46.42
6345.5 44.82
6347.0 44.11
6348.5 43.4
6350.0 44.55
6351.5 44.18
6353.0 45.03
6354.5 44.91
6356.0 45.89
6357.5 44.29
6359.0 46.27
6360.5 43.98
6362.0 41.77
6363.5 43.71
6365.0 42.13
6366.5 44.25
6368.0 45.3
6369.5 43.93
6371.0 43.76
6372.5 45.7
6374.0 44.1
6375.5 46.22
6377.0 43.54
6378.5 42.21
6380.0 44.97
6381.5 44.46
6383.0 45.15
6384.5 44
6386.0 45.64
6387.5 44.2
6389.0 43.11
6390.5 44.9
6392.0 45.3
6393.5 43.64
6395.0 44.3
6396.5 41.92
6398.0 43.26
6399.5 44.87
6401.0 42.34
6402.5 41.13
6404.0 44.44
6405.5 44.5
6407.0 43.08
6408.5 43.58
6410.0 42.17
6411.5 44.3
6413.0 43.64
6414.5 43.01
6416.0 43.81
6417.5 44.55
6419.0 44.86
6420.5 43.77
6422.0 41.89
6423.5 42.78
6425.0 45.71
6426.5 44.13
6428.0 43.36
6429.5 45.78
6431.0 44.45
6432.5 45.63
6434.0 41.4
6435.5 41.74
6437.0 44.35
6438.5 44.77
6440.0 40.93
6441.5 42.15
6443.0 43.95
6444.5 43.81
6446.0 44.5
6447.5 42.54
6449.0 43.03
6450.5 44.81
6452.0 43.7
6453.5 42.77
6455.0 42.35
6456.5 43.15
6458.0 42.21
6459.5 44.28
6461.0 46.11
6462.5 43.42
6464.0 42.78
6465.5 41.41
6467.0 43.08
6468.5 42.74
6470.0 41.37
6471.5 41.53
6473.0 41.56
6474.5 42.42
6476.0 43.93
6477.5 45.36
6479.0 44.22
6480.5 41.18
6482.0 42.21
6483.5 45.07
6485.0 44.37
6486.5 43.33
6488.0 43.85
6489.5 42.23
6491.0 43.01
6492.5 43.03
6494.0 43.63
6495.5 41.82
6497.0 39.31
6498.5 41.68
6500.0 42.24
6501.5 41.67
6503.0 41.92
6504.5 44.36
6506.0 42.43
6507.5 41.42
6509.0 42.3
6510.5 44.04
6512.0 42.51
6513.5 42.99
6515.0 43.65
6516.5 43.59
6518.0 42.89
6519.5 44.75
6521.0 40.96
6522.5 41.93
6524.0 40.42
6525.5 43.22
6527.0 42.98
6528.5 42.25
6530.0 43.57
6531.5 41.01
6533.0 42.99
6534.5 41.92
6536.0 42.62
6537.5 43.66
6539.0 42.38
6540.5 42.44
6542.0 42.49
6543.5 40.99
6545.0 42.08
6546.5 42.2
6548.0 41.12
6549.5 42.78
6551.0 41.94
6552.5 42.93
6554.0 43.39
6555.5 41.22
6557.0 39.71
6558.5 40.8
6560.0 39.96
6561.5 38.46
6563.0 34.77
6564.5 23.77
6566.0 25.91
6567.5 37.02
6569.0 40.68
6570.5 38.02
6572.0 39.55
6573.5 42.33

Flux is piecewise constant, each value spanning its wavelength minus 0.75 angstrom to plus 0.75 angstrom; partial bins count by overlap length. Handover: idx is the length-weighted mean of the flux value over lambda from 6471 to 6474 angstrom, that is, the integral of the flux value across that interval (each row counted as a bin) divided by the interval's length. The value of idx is 41.6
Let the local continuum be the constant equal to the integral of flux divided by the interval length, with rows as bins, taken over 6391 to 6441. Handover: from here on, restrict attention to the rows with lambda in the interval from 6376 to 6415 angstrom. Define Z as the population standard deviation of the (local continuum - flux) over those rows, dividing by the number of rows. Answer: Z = 1.13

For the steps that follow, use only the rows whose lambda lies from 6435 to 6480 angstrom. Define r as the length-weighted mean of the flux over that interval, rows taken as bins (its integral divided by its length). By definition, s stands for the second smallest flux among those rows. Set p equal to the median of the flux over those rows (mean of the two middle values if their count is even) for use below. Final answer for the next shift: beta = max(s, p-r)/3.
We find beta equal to 13.8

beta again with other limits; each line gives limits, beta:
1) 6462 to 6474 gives 13.8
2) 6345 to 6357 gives 14.7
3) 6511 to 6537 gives 13.7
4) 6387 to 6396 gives 14.5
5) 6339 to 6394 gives 14.0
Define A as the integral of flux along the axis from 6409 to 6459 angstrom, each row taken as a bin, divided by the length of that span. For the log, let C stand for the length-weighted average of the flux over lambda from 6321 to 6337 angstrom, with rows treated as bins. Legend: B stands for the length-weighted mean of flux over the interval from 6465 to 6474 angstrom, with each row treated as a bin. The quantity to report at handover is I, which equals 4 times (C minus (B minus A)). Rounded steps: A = 43.5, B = 42.0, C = 44.2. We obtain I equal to 183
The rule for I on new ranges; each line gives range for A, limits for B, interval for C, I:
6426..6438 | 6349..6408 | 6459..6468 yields 173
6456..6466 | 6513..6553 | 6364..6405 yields 180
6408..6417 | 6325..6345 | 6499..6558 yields 166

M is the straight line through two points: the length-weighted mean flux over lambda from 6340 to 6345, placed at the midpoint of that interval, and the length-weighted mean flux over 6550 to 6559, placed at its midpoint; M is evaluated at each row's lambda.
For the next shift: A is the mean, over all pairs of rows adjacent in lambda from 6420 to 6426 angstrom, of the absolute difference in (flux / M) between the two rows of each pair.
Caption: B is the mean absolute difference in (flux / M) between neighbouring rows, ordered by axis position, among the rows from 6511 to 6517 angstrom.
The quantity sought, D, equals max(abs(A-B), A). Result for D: 0.044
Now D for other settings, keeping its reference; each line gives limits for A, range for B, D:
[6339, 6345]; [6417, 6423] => 0.035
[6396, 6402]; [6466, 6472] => 0.042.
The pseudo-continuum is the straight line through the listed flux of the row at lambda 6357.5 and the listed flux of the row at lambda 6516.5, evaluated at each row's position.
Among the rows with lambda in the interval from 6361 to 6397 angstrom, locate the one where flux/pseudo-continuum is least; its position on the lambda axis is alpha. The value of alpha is 6362.0 angstrom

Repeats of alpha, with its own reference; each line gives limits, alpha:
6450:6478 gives 6470.0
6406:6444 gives 6440.0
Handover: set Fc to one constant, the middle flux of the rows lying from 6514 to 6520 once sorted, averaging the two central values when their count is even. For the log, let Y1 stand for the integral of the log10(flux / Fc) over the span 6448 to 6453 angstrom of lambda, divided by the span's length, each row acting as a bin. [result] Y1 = 0.001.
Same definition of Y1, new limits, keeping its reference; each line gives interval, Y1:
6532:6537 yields -0.011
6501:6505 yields -0.010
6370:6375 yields 0.009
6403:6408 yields 0.002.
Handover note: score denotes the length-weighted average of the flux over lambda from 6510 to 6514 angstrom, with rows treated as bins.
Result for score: 43.1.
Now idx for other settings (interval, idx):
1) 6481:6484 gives 43.3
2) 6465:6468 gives 42.4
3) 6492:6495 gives 43.2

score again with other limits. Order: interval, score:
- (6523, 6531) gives 42.4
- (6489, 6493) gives 42.8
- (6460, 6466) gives 43.5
